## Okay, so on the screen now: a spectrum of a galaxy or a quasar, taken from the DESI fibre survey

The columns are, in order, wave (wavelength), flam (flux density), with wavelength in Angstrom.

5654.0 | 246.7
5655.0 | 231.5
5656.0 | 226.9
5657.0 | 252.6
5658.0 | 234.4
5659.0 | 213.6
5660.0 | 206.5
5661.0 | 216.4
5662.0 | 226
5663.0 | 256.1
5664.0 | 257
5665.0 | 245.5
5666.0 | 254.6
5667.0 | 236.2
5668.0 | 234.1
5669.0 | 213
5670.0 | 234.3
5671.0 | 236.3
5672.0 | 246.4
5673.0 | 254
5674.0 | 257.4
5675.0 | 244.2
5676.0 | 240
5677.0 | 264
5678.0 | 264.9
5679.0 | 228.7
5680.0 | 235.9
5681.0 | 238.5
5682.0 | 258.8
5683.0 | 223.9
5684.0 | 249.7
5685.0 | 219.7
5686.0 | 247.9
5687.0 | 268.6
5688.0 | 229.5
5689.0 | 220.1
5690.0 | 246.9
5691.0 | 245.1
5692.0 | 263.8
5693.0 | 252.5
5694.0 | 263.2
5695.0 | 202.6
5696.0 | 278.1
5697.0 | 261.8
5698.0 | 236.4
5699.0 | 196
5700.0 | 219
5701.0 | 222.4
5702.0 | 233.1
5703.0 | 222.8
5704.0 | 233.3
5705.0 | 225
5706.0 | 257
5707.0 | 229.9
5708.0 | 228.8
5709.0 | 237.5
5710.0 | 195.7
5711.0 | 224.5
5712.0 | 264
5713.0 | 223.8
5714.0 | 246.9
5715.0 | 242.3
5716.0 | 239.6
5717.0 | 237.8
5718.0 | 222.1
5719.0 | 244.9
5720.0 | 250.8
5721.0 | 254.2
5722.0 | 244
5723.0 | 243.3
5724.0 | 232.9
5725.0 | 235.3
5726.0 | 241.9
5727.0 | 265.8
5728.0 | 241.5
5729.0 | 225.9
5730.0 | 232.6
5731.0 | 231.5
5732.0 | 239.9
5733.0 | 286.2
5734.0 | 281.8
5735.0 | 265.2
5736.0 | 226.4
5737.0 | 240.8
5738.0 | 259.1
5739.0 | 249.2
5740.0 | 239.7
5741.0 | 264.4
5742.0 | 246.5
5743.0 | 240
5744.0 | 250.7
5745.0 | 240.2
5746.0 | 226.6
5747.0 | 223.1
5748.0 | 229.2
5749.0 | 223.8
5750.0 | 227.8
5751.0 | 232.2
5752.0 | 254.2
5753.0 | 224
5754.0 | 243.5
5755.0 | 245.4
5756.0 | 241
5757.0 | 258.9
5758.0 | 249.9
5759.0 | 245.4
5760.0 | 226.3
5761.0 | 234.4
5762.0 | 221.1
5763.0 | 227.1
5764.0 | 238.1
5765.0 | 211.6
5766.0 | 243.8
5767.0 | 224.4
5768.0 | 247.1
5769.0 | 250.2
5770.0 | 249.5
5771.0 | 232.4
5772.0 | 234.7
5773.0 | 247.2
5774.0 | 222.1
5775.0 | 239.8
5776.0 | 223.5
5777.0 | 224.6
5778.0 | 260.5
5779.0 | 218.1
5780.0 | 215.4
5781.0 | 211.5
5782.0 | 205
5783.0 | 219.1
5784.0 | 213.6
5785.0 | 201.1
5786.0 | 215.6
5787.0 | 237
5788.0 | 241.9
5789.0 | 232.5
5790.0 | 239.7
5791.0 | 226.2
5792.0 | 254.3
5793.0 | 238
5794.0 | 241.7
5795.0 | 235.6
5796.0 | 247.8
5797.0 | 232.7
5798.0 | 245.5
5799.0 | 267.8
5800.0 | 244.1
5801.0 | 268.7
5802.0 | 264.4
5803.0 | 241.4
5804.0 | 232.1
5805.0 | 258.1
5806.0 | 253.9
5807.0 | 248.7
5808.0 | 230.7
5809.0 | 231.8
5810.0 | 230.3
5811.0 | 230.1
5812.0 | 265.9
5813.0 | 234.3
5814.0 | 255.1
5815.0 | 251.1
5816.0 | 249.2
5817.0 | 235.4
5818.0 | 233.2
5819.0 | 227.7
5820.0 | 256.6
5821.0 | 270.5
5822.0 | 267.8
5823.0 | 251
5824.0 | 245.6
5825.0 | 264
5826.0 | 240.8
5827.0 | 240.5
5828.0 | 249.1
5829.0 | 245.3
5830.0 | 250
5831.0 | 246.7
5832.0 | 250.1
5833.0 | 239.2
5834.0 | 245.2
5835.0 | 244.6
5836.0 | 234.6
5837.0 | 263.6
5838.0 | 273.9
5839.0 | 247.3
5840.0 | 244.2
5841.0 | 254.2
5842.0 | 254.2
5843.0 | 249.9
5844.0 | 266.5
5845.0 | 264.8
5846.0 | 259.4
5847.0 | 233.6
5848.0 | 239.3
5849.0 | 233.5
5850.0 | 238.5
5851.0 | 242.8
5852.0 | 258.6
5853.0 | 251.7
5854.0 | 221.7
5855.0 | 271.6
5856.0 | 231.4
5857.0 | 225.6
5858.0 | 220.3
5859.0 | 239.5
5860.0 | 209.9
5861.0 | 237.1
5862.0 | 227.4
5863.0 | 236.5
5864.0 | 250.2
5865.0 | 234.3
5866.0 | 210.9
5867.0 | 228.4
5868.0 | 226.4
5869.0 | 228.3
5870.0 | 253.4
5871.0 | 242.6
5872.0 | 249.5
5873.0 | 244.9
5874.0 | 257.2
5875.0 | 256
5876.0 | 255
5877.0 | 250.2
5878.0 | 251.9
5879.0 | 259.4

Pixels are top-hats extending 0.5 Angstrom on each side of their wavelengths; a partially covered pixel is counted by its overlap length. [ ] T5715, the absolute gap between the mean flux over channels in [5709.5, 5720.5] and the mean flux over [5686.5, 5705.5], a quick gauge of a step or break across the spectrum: 2.2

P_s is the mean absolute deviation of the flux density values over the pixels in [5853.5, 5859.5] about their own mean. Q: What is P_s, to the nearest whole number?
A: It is 14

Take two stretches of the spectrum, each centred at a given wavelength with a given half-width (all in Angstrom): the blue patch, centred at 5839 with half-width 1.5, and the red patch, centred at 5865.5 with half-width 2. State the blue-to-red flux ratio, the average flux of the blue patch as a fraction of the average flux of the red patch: 1.10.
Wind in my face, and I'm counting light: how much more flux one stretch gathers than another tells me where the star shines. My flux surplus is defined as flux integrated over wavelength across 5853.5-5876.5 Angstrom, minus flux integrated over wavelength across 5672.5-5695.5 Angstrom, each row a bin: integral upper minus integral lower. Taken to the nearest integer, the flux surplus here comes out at -162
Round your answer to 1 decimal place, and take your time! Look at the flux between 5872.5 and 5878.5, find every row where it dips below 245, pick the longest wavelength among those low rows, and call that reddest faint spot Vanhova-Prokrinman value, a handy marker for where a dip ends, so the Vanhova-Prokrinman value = 5873.0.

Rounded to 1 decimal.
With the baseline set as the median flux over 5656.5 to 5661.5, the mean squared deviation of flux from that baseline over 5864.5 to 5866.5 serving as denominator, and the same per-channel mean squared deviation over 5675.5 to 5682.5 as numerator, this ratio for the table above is 6.5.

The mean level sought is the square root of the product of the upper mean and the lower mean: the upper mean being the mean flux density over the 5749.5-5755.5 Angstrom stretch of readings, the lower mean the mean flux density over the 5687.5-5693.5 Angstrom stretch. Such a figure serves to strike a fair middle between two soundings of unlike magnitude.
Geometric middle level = 240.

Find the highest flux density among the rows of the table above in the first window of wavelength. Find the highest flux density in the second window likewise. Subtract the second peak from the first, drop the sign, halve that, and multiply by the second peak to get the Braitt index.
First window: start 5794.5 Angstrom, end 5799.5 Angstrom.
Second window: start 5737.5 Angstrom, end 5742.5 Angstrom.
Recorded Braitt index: 449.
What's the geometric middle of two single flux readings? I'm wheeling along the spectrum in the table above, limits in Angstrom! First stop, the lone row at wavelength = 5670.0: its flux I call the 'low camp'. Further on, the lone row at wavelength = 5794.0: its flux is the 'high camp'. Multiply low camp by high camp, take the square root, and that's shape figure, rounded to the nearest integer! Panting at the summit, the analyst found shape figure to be 238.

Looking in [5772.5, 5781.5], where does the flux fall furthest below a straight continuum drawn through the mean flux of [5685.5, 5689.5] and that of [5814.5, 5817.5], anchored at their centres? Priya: 5781.0 Angstrom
